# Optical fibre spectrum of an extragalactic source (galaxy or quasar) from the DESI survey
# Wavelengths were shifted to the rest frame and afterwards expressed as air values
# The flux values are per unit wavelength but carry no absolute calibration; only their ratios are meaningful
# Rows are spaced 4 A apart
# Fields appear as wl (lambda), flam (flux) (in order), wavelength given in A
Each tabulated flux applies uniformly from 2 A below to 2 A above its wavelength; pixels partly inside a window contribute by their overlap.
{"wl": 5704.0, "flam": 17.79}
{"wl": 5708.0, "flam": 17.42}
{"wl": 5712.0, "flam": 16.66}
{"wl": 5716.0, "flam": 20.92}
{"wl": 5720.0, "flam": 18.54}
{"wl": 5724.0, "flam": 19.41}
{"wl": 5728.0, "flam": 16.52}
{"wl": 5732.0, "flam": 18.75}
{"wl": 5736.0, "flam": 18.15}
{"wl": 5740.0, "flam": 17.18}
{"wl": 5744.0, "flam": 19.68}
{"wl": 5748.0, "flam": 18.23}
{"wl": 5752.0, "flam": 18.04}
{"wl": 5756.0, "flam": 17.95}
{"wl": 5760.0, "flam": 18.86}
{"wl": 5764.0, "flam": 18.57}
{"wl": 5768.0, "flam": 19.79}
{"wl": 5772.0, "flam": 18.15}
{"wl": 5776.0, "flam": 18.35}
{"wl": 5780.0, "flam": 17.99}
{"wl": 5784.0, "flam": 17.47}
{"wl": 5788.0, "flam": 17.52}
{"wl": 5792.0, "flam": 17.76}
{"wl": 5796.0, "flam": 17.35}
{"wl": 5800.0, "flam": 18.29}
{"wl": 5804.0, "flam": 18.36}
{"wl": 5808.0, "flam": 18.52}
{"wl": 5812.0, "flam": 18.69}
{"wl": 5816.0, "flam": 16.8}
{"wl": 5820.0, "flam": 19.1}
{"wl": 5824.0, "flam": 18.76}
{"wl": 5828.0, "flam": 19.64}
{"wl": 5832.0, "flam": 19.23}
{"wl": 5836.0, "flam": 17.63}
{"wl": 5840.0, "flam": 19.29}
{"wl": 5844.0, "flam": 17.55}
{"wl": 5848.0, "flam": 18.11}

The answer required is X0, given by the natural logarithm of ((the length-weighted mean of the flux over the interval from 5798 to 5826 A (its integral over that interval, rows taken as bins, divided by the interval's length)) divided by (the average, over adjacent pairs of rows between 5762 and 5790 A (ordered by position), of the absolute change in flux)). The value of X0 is 3.32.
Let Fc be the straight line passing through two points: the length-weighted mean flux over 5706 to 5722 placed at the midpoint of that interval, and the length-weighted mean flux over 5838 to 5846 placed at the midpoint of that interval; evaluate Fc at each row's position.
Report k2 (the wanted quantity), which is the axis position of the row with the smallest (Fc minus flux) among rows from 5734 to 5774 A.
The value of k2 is 5768.0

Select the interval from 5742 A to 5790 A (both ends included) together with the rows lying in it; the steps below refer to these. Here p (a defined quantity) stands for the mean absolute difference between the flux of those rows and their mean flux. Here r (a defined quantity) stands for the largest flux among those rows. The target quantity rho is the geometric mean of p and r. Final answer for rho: 3.33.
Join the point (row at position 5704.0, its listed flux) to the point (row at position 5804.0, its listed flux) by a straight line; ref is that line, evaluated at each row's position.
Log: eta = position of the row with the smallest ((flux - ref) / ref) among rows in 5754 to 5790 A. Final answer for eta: 5784.0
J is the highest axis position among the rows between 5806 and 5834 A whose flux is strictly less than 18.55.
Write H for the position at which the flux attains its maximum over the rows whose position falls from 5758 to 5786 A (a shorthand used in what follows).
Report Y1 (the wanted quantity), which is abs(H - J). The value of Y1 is 48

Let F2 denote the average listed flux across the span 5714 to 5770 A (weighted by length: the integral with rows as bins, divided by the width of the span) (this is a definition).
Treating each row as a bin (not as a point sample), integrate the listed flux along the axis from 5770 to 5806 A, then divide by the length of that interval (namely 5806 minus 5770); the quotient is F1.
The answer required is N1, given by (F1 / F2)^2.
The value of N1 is 0.93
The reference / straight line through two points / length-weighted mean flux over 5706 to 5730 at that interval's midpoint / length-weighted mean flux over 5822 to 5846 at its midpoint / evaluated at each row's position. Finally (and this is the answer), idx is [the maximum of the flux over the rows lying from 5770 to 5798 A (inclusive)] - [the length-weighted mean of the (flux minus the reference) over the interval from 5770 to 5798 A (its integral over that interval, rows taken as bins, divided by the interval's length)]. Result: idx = 19.0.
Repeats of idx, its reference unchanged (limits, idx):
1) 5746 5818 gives 20.1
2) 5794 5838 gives 19.9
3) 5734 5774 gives 19.7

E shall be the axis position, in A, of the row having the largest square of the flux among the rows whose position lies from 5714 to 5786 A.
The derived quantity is 5716.0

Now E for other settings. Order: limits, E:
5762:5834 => 5768.0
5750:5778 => 5768.0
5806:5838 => 5828.0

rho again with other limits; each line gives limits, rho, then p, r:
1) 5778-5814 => 2.80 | 0.42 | 18.69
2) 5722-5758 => 3.75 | 0.72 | 19.68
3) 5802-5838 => 3.49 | 0.62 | 19.64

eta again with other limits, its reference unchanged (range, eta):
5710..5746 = 5728.0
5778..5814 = 5796.0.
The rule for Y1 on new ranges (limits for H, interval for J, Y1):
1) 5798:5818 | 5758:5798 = 16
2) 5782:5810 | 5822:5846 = 36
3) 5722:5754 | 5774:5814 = 64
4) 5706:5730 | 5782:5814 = 92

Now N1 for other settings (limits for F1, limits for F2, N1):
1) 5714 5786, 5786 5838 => 1.02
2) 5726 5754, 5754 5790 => 0.98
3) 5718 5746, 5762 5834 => 1.00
